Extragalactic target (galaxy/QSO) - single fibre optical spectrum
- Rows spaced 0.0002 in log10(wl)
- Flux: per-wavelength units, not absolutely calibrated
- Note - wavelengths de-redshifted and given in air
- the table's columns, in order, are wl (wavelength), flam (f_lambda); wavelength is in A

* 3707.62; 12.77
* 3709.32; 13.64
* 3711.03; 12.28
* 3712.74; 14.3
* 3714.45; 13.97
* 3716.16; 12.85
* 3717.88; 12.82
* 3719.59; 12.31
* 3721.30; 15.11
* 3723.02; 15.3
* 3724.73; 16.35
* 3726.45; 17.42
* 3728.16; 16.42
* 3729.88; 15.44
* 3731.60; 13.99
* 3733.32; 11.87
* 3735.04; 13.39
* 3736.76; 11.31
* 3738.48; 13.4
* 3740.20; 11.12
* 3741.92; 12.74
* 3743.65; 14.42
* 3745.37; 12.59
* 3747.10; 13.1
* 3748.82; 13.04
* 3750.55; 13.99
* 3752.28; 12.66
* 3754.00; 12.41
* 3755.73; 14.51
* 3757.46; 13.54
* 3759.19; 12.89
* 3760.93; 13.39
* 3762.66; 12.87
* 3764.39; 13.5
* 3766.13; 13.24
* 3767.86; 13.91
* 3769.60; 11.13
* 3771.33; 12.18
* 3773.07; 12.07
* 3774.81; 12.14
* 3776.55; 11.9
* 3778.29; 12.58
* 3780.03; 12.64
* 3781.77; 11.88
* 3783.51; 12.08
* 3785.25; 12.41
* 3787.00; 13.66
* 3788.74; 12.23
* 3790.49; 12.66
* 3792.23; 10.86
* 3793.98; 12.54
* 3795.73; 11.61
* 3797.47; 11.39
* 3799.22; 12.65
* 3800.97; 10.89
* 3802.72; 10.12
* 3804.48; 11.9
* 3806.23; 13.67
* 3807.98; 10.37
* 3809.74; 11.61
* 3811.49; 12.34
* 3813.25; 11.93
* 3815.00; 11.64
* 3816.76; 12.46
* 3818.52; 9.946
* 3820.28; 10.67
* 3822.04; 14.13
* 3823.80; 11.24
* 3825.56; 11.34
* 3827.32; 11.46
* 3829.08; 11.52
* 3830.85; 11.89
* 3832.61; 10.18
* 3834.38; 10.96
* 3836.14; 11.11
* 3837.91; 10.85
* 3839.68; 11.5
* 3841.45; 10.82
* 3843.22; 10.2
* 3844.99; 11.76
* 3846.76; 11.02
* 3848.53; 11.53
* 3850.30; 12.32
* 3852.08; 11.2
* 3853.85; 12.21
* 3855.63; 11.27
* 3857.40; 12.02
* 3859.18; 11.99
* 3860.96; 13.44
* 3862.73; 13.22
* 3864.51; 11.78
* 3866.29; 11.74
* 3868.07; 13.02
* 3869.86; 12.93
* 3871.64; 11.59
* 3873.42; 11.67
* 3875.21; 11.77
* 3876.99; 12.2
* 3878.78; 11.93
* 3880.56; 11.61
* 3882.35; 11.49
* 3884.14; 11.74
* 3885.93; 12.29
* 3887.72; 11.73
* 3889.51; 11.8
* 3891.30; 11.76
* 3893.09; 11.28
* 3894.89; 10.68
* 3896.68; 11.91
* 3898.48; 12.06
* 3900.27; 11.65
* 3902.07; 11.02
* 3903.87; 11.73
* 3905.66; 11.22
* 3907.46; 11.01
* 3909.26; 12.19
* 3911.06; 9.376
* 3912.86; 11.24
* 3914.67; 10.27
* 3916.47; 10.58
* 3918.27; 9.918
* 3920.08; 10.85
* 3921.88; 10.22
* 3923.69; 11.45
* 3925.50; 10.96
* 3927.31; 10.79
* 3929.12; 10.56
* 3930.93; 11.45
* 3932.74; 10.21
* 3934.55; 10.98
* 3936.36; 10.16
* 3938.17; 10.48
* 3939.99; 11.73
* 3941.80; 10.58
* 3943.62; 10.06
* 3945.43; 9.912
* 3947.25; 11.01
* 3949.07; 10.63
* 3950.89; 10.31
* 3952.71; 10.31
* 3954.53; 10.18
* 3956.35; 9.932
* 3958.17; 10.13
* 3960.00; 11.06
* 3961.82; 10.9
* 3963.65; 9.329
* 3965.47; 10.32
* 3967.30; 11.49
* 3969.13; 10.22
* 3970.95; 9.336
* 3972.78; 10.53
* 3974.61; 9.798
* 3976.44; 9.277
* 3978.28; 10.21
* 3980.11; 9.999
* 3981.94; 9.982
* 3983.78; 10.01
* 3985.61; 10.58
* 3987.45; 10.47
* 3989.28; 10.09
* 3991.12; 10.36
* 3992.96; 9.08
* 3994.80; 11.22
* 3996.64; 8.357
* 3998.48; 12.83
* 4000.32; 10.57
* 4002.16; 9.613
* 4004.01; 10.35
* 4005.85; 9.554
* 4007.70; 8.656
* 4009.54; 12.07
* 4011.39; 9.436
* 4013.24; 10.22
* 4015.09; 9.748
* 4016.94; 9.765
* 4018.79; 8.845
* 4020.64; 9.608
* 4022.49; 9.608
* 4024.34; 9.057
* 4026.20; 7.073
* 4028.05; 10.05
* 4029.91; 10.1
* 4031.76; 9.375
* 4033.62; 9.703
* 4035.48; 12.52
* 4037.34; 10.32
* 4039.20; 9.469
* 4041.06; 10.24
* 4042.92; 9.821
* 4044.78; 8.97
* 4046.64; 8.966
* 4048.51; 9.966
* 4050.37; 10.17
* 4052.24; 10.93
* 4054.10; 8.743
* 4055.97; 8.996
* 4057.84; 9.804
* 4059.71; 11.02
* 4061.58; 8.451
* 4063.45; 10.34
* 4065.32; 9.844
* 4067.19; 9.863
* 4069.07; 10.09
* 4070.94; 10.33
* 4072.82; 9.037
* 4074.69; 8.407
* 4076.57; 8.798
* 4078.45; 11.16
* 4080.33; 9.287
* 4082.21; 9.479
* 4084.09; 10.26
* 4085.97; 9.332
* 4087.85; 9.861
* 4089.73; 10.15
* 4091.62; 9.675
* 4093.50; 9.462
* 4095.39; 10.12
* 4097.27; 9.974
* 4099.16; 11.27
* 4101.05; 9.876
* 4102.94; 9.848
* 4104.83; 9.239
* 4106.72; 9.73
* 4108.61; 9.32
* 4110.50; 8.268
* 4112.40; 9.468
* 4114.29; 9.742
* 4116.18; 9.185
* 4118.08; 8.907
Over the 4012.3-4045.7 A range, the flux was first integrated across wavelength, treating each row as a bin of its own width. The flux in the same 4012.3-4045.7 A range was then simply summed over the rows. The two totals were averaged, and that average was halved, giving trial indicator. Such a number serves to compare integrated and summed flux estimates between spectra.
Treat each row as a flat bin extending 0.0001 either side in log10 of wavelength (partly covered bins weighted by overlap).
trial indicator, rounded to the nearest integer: 125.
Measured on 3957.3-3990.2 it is 130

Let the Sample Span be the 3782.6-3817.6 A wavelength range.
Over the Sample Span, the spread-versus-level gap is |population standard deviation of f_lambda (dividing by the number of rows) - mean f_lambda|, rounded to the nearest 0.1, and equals 11.0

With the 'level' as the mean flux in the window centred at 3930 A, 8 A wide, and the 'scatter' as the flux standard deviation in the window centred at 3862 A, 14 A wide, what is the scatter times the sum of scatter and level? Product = 9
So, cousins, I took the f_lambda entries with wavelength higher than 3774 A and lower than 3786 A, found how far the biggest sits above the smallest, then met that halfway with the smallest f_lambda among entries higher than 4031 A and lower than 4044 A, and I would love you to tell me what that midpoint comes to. 5.07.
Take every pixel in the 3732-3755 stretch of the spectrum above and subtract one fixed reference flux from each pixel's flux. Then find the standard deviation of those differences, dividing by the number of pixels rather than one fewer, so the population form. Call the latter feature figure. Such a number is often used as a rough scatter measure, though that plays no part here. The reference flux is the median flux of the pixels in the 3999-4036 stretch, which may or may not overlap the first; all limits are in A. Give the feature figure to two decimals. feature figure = 0.92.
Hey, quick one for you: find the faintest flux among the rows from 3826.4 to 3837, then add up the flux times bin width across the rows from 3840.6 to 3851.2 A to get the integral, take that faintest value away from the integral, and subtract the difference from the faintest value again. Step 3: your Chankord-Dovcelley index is -99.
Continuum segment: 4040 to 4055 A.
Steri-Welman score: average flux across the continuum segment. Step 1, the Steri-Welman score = 9.7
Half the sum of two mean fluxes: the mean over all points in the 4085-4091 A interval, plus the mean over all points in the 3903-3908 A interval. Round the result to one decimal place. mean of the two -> 10.6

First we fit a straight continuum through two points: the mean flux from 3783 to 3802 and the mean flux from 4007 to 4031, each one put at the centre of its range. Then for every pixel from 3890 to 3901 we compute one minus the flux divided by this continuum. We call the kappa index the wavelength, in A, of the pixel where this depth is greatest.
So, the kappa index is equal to 3894.89 A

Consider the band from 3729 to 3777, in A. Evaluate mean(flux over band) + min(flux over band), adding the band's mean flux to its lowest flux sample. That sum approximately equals 24.1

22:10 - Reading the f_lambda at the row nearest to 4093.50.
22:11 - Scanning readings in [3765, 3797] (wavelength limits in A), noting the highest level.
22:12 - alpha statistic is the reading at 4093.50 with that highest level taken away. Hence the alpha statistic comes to -4.4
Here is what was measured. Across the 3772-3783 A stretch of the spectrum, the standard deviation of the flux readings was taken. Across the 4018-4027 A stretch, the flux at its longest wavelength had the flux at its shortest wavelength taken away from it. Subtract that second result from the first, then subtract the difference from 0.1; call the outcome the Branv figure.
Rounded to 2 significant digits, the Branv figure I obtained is -2.0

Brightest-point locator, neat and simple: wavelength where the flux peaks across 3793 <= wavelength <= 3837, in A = 3822.04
